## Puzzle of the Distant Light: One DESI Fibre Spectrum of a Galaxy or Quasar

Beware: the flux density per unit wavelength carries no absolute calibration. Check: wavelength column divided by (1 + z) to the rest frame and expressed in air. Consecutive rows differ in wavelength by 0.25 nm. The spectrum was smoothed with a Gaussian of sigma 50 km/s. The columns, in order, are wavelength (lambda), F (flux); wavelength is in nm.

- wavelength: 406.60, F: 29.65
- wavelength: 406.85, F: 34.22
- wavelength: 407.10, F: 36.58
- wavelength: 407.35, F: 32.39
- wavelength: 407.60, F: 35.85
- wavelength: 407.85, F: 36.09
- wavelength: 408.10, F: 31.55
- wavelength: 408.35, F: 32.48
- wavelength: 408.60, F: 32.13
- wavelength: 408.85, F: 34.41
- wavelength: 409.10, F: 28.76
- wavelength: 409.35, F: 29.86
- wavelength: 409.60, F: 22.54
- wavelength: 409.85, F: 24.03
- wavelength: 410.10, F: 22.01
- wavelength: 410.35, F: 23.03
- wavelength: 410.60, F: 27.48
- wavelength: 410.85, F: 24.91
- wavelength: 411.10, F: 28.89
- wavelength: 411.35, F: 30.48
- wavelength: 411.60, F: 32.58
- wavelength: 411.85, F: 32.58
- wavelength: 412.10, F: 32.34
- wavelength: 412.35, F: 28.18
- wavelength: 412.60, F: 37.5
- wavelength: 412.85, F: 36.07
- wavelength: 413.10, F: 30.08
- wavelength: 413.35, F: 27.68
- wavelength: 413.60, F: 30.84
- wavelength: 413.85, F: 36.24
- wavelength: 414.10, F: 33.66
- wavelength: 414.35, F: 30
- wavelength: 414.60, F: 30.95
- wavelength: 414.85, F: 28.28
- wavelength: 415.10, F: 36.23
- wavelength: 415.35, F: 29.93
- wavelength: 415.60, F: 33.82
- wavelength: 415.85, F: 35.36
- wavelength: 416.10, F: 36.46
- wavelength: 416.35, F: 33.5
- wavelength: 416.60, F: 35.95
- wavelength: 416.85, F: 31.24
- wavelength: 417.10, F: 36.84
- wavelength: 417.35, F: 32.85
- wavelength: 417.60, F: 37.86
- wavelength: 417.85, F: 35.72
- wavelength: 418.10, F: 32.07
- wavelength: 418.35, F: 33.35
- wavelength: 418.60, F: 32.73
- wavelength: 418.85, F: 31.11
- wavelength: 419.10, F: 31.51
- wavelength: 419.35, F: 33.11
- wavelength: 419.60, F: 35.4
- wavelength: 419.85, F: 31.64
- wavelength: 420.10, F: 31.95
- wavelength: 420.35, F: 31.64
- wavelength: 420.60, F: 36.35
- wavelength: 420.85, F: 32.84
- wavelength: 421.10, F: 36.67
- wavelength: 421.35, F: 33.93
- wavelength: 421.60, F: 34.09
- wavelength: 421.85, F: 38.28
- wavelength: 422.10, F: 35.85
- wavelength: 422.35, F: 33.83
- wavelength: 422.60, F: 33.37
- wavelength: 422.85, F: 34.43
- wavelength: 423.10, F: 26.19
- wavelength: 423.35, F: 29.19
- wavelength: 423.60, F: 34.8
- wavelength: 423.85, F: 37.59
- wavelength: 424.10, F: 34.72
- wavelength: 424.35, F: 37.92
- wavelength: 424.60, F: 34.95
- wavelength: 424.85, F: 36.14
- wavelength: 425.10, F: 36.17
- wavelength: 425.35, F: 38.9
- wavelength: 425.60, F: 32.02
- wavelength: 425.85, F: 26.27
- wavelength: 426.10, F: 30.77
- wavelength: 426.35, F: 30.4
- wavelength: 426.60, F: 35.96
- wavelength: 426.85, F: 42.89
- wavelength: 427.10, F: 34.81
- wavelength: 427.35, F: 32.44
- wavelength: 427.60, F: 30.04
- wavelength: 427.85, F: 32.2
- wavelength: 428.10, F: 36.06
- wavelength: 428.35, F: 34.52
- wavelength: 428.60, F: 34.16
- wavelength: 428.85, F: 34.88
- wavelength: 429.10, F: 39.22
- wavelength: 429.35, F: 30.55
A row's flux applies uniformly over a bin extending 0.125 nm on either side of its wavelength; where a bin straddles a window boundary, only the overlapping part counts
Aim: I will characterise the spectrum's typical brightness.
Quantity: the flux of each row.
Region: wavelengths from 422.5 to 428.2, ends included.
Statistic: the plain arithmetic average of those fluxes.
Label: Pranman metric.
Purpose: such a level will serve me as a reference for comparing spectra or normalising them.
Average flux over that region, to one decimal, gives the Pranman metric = 33.8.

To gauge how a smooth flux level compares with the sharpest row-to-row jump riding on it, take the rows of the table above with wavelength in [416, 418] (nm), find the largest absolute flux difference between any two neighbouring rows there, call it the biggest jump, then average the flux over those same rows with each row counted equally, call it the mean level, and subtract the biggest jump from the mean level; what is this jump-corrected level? 29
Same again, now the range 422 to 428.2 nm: 26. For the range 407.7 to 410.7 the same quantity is 21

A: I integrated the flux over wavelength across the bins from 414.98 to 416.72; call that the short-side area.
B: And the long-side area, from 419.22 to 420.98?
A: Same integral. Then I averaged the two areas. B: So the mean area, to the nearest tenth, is 59.3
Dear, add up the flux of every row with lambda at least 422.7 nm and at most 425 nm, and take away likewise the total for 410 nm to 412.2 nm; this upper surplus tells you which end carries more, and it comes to 52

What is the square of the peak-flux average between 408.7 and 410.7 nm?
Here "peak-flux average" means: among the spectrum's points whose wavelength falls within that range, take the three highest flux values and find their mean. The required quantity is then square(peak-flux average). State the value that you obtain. 962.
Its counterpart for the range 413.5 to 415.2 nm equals 1252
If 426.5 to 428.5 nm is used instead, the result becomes 1467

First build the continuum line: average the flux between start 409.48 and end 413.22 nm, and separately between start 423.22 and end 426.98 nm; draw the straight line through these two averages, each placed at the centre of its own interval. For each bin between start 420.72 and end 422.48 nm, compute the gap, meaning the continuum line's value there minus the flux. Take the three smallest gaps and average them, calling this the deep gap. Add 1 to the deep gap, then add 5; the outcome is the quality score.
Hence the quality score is 2.2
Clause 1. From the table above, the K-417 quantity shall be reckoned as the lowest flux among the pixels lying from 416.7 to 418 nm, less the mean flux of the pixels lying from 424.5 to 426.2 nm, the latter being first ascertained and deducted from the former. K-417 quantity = -2.4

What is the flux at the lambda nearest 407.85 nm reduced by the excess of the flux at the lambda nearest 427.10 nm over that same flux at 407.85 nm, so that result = 37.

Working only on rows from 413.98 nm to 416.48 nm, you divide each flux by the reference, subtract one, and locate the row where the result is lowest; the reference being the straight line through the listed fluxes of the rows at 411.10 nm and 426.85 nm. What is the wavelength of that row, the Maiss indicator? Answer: 414.85 nm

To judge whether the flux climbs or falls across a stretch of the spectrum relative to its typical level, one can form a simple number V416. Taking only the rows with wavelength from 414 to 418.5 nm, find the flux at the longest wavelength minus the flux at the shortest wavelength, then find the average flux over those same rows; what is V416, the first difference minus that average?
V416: -34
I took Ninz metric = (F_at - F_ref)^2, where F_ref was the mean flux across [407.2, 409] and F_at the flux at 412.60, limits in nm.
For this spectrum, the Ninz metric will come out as 16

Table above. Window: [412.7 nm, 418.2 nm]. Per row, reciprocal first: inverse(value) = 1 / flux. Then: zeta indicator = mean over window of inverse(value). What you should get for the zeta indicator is 0.0303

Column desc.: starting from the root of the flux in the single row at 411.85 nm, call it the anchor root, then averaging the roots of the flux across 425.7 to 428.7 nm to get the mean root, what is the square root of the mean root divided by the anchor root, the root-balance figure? 1.01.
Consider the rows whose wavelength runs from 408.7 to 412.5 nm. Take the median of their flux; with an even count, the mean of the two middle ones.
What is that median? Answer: 28.8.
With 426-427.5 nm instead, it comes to 33.6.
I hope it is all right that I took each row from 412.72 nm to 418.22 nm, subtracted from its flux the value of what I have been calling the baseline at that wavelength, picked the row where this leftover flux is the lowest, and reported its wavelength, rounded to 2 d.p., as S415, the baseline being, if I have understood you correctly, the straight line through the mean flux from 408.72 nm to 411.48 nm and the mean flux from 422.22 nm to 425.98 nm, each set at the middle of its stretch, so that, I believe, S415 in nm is 414.85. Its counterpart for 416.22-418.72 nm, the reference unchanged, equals 416.85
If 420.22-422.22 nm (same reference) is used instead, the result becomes 420.35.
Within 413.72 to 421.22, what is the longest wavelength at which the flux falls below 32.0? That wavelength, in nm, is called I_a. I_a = 420.35 nm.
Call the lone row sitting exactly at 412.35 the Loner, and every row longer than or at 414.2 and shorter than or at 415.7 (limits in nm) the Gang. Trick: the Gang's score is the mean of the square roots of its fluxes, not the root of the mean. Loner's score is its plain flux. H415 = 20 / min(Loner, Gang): 3.56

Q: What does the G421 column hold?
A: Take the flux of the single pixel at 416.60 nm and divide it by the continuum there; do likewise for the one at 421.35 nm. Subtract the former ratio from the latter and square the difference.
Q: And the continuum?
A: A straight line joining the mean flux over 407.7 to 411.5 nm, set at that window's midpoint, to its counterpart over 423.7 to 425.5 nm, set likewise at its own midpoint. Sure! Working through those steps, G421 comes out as 0.019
